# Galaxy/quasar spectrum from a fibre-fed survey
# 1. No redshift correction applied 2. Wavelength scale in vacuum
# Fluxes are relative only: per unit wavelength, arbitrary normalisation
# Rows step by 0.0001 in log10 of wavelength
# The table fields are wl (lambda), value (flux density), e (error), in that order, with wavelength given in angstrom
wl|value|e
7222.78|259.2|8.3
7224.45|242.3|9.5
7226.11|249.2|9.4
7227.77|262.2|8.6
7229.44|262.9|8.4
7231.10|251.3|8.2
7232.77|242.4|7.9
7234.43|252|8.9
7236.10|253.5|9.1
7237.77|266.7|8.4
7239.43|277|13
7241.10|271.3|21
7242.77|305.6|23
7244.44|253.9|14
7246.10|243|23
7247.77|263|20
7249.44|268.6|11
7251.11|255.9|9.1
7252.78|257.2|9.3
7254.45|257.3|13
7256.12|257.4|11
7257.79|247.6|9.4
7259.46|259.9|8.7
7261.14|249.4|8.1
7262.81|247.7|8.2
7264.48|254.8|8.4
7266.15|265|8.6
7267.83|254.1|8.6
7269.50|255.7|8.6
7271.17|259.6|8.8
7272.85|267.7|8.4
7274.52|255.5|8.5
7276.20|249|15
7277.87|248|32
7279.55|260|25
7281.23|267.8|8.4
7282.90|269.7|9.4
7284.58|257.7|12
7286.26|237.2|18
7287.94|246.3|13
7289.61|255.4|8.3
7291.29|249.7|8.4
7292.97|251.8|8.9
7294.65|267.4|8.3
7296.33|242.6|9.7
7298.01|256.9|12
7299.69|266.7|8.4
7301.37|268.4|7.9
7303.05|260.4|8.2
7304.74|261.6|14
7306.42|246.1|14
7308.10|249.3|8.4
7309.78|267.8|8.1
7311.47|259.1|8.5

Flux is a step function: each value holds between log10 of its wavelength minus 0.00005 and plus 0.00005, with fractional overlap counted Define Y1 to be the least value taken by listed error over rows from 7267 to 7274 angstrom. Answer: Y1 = 8.4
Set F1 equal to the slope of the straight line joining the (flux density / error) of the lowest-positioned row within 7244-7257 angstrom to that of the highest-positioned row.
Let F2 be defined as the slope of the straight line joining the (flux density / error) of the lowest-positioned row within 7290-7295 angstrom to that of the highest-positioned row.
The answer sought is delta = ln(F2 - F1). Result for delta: -1.2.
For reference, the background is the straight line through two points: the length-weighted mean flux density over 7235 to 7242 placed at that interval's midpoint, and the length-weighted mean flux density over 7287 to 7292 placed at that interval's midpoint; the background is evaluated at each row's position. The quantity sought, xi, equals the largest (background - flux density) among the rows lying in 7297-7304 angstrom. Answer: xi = -9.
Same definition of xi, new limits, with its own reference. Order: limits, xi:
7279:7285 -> -6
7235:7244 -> 14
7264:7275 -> 4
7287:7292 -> 5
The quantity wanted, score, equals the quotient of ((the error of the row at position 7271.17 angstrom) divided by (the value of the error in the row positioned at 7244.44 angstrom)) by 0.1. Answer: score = 6.3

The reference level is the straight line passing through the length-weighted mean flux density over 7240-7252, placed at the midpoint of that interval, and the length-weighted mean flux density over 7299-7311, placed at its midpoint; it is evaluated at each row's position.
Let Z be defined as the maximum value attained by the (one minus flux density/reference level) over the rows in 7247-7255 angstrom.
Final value 0.036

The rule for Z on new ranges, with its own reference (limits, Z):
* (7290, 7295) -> 0.044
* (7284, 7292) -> 0.094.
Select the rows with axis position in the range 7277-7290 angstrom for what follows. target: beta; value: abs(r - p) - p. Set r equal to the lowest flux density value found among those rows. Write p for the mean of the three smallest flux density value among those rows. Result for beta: -237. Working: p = 244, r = 237.2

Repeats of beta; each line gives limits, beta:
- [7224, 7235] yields -242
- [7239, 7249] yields -243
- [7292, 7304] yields -243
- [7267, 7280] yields -248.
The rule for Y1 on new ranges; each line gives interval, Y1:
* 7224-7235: 7.9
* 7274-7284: 8.4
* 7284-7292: 8.3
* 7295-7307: 7.9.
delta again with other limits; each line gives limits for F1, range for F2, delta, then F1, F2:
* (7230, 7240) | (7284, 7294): 0.7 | -1.1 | 0.8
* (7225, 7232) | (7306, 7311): 1.3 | 0.8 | 4.6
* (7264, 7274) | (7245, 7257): 0.1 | 0.2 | 1.3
